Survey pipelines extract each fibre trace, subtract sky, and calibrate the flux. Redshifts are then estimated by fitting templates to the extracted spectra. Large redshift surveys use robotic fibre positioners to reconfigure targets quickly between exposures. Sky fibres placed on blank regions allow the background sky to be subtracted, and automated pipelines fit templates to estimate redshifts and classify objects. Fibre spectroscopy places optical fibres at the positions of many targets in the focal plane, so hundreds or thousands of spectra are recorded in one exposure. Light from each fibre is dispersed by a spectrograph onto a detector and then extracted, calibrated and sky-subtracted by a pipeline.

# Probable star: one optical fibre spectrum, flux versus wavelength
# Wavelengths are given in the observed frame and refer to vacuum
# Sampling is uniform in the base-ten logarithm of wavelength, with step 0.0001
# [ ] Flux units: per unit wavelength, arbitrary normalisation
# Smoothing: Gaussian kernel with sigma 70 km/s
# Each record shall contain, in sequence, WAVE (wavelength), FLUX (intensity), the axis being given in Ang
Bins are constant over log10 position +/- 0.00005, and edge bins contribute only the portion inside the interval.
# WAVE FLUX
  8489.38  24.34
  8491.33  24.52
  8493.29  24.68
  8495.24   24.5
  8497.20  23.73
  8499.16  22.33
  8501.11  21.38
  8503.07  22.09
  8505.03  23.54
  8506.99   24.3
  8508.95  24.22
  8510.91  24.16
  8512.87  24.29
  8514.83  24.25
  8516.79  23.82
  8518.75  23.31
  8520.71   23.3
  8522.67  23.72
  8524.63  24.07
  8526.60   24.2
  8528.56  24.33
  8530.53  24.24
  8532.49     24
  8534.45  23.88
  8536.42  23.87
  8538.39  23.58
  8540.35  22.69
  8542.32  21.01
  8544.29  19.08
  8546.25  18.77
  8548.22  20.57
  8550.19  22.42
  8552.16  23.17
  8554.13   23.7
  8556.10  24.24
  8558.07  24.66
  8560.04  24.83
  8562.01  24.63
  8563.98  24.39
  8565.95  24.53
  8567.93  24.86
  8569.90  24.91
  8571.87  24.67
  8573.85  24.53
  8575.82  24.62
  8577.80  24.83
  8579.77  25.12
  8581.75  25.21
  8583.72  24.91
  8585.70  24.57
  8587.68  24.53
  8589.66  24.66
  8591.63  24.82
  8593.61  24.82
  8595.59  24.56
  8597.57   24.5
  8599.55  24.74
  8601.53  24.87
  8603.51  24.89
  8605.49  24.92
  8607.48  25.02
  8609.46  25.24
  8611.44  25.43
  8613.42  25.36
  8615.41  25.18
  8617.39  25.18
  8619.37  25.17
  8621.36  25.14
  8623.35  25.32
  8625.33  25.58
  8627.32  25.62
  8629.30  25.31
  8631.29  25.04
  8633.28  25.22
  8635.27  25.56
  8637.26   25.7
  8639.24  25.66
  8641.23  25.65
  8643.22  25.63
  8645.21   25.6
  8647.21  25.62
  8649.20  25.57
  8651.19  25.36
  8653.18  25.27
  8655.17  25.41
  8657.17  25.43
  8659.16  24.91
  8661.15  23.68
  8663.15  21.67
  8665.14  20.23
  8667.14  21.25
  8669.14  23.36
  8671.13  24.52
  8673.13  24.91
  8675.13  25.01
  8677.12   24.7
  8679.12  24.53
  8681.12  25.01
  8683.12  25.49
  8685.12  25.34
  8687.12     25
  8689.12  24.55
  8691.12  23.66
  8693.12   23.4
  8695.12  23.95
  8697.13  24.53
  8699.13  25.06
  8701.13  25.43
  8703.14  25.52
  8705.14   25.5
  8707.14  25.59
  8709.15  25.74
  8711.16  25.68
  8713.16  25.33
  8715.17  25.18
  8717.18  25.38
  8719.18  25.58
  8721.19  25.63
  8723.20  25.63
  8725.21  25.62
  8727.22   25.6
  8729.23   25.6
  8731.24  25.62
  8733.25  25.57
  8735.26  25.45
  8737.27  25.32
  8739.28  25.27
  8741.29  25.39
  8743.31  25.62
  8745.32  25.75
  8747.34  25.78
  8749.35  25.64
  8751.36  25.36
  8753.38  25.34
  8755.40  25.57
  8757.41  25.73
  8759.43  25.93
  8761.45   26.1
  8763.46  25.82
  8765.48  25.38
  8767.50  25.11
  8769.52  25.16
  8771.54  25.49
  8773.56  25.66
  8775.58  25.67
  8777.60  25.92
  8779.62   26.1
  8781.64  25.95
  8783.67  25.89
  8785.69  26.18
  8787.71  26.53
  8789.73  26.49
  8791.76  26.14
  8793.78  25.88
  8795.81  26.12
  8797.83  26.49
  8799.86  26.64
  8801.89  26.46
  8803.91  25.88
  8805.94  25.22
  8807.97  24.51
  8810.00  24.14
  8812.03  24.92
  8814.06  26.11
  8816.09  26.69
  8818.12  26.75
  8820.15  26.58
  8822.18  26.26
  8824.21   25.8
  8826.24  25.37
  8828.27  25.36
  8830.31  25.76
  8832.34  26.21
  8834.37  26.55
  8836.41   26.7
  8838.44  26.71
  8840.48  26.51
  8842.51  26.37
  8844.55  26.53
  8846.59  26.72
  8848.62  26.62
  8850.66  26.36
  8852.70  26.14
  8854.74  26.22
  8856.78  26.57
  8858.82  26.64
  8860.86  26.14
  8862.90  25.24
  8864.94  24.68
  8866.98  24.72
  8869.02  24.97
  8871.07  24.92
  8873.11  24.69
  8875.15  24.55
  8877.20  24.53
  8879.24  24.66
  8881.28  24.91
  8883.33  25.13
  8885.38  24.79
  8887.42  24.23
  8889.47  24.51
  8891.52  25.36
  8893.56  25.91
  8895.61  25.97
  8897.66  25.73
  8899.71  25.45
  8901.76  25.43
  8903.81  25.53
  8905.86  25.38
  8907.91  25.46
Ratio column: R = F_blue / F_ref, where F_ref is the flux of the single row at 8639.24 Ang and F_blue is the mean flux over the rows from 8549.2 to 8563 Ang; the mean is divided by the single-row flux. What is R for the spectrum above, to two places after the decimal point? 0.93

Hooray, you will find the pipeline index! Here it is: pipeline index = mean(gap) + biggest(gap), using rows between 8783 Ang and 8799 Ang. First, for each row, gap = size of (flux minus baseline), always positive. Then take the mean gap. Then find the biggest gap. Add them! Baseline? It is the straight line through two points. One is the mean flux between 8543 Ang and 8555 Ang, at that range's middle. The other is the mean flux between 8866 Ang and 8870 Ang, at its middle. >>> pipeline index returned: 4.8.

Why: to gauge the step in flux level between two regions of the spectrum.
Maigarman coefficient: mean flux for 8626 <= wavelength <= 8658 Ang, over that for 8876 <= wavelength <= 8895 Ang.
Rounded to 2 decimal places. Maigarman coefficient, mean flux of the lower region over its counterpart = 1.02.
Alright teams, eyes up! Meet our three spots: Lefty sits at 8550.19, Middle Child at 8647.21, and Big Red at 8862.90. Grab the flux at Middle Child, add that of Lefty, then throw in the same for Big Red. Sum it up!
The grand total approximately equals 73.3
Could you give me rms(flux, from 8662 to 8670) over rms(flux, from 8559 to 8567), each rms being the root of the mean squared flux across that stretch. 0.88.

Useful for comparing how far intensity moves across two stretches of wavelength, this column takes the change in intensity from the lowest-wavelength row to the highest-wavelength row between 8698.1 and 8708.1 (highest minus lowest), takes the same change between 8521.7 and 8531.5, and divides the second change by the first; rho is 1.0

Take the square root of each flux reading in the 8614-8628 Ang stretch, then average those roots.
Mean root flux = 5.03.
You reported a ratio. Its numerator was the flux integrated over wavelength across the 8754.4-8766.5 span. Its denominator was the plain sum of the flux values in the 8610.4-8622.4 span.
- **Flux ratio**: 2.06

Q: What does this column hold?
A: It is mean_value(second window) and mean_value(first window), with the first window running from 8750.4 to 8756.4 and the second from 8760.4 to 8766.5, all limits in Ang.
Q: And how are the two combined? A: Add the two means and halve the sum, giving 25.6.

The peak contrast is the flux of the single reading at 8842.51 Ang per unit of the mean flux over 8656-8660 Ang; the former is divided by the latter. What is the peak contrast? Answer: 1.05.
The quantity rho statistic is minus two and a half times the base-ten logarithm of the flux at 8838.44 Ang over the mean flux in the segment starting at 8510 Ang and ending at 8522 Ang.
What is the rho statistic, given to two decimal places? -0.12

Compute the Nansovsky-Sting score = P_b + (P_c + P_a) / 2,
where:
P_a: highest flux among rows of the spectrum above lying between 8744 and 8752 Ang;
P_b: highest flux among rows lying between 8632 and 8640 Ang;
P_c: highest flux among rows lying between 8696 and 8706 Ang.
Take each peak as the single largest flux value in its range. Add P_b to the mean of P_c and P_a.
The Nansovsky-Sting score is 51.35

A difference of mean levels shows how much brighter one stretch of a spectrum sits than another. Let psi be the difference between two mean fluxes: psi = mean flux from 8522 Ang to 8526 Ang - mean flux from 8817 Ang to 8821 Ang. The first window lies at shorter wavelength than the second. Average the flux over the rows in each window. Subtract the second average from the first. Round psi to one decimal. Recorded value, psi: -2.8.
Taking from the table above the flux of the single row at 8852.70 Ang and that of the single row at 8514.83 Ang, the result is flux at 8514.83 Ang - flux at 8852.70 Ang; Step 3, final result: -1.9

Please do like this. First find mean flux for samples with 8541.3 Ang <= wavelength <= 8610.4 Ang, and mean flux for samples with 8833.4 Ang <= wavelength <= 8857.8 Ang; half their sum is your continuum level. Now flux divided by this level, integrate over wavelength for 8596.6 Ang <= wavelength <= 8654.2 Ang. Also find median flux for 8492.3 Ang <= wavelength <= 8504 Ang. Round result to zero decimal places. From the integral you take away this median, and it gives 35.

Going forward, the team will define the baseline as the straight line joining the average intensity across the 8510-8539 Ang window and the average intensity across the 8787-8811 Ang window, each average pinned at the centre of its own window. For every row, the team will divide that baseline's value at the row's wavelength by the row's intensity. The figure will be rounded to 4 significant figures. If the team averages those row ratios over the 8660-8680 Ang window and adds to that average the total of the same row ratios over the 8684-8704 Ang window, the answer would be 11.28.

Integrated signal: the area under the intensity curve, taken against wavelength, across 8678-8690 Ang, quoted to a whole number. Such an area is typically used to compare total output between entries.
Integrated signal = 300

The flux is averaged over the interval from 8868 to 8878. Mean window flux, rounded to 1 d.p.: 24.7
